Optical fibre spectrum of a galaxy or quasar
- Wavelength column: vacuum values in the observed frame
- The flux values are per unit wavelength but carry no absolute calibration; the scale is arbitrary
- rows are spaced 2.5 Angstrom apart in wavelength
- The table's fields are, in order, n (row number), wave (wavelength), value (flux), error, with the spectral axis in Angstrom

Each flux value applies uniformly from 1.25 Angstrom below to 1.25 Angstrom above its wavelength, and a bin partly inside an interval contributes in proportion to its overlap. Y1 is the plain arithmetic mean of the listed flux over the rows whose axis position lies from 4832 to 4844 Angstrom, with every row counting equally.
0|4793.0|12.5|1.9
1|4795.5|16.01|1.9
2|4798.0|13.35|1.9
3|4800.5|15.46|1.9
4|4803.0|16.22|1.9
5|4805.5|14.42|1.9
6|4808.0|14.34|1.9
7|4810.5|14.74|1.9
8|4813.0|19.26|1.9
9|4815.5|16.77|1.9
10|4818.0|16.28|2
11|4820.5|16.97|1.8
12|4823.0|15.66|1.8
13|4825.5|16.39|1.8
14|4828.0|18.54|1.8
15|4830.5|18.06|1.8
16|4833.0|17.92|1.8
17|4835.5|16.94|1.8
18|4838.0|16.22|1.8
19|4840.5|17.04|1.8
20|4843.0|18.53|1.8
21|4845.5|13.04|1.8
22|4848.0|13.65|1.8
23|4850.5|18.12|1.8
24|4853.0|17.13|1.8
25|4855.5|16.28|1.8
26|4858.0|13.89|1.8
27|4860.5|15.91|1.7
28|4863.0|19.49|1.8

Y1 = 17.3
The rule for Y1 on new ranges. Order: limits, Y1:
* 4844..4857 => 15.6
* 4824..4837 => 17.6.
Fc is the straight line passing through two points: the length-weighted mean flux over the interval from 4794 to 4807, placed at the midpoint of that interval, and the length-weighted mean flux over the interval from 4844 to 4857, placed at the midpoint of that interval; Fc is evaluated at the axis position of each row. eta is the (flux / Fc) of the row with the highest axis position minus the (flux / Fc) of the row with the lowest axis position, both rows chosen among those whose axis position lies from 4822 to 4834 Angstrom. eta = 0.14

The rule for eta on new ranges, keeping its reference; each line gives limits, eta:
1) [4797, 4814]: 0.38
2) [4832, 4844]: 0.03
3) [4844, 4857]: 0.20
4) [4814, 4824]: -0.08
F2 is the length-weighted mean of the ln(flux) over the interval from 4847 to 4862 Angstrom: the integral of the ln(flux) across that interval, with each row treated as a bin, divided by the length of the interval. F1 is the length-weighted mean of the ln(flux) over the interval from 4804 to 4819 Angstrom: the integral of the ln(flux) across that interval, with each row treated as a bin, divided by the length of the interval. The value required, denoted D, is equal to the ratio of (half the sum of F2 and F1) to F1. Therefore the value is 1.00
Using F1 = 2.76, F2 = 2.76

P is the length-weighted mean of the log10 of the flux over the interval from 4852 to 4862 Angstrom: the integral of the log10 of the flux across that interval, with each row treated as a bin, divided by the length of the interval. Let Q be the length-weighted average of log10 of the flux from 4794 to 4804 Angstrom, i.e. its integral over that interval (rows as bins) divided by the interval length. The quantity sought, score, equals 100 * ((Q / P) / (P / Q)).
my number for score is 97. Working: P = 1.20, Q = 1.18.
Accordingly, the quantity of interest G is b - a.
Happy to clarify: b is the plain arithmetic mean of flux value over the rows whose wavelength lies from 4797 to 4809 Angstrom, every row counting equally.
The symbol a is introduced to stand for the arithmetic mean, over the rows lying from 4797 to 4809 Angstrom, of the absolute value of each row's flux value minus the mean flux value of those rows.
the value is 13.9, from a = 0.87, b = 14.8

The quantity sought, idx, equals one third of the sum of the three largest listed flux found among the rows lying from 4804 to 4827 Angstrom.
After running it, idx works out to 17.7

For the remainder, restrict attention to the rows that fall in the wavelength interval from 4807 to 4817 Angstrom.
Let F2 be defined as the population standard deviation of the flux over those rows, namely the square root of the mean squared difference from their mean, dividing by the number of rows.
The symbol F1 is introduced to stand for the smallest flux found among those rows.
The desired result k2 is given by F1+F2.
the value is 16.3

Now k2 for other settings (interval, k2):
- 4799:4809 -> 15.1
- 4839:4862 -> 14.9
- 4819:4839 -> 16.6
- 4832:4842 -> 16.8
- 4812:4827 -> 16.8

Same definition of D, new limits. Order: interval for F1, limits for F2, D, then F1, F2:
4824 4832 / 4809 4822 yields 0.99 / 2.87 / 2.81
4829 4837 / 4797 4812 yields 0.97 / 2.87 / 2.70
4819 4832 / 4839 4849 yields 0.98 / 2.84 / 2.74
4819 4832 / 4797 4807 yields 0.98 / 2.84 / 2.70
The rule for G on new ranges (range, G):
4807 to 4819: 14.9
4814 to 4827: 16.0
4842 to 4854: 13.9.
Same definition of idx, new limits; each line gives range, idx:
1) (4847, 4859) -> 17.2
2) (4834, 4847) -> 17.5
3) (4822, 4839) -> 18.2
